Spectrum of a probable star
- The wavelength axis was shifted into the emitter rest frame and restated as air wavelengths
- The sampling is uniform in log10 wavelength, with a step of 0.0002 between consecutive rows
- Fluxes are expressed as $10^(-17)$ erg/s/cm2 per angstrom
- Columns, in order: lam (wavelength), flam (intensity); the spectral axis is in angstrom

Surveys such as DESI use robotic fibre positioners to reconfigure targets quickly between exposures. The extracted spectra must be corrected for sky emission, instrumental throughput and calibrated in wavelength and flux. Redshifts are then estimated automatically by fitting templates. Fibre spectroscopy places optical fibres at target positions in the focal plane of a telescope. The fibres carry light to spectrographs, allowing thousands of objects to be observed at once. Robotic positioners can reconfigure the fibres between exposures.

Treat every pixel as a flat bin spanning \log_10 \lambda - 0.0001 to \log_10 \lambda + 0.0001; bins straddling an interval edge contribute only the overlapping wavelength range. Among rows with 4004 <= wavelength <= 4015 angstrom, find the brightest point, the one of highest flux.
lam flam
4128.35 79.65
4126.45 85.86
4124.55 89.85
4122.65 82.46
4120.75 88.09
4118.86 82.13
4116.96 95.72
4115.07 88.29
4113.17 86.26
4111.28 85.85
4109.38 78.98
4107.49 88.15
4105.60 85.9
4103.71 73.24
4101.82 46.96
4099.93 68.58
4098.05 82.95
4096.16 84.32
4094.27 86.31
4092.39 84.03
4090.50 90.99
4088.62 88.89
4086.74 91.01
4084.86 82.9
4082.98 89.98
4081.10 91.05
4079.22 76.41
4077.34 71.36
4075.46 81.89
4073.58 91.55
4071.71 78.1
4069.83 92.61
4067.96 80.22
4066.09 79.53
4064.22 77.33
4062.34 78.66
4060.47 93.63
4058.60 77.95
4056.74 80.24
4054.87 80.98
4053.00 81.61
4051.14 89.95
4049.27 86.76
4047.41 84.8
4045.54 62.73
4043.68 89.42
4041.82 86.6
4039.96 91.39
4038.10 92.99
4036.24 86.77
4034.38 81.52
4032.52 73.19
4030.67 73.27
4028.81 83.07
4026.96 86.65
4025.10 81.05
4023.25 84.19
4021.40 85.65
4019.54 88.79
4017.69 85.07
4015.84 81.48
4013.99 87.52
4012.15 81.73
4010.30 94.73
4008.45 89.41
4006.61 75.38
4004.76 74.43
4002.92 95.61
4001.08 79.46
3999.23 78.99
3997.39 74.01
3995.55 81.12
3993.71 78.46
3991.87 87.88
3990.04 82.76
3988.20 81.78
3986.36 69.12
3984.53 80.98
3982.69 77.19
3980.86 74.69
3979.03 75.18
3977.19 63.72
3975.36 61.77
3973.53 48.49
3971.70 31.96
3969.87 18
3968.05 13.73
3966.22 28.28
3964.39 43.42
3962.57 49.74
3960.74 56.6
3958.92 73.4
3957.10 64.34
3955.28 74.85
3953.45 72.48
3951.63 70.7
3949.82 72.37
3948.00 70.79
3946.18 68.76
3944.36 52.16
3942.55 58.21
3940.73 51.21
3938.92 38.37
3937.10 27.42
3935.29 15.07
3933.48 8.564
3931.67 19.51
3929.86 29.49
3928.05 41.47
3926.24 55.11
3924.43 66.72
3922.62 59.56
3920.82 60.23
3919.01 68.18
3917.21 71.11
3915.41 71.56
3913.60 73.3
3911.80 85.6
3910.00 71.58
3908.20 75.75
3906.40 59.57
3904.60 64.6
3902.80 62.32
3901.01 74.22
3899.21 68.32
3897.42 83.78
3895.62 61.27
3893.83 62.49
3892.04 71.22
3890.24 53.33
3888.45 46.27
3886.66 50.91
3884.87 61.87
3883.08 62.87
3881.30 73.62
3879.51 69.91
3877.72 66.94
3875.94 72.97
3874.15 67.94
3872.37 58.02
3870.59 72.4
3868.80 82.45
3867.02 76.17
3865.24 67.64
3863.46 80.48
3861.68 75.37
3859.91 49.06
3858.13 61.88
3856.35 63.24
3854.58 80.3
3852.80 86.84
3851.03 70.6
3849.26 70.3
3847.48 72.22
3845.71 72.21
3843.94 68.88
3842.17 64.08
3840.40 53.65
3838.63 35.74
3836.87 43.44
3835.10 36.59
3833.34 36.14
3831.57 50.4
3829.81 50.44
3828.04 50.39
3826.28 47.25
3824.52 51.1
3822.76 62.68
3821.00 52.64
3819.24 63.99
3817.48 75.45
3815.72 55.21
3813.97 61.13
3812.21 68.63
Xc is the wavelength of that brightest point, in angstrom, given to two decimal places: 4010.30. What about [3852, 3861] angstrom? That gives 3852.80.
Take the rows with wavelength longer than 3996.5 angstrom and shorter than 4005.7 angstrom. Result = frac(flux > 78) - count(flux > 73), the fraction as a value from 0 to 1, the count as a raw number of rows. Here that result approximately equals -4.4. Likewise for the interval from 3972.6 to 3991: -5.7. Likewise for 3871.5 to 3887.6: -1.0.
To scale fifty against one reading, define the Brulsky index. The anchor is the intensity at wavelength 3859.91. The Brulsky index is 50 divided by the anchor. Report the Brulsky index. 1.02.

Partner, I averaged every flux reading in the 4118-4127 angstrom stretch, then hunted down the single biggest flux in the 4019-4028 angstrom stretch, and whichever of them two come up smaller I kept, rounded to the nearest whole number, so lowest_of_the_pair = 86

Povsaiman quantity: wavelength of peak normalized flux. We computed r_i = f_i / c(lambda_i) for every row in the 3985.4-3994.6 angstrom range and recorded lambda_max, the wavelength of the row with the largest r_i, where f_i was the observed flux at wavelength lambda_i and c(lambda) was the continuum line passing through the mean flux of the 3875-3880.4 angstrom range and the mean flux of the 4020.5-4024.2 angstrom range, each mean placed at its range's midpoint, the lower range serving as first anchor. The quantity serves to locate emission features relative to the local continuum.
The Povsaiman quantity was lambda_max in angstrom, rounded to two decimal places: 3991.87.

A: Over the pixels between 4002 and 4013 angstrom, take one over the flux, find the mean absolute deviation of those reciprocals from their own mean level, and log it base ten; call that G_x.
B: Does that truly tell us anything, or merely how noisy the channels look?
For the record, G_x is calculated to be -2.9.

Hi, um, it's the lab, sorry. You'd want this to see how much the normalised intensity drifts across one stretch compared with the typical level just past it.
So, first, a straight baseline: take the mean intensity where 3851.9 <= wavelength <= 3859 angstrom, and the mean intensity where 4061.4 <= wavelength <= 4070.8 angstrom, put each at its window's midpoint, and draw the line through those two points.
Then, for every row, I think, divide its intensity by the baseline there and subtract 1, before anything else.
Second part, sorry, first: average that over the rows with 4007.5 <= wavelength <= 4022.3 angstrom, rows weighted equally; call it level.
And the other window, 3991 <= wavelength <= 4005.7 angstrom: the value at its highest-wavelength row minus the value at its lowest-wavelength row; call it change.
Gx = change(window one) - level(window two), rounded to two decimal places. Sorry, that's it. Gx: -0.27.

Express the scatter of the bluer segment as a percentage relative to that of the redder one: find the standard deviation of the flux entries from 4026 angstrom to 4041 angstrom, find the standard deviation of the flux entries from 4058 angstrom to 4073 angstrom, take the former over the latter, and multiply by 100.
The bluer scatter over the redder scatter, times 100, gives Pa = 110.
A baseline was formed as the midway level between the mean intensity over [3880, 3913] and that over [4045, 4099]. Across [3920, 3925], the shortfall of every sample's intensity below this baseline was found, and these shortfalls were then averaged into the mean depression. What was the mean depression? 13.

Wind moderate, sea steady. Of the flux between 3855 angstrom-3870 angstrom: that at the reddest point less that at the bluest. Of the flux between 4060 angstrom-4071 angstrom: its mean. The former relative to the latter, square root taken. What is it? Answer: 0.48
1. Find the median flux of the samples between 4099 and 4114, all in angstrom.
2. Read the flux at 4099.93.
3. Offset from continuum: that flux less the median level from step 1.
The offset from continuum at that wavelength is -14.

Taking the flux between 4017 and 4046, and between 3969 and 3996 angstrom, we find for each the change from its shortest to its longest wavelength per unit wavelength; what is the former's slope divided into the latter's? -3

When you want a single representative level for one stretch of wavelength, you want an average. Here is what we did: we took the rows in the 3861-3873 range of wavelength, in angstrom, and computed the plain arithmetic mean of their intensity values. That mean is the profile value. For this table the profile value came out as 73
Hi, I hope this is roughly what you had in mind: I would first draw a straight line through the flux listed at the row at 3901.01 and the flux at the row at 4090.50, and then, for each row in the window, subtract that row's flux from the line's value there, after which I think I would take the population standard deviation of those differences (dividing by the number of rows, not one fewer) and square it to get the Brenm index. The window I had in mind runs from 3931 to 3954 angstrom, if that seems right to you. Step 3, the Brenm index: 494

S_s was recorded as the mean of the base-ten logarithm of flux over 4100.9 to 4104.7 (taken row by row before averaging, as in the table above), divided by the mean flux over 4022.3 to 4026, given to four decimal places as 0.0214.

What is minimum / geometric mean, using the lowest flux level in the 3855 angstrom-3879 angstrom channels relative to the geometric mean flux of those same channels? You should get 0.72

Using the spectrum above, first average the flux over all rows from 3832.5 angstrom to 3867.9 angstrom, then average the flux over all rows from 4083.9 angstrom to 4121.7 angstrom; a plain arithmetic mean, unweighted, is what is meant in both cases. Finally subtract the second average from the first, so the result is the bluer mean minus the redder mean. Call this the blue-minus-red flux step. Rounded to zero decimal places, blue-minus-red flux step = -20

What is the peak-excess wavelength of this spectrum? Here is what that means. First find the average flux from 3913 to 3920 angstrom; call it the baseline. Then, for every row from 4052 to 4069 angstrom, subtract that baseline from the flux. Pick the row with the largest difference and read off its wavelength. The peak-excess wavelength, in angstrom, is 4060.47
